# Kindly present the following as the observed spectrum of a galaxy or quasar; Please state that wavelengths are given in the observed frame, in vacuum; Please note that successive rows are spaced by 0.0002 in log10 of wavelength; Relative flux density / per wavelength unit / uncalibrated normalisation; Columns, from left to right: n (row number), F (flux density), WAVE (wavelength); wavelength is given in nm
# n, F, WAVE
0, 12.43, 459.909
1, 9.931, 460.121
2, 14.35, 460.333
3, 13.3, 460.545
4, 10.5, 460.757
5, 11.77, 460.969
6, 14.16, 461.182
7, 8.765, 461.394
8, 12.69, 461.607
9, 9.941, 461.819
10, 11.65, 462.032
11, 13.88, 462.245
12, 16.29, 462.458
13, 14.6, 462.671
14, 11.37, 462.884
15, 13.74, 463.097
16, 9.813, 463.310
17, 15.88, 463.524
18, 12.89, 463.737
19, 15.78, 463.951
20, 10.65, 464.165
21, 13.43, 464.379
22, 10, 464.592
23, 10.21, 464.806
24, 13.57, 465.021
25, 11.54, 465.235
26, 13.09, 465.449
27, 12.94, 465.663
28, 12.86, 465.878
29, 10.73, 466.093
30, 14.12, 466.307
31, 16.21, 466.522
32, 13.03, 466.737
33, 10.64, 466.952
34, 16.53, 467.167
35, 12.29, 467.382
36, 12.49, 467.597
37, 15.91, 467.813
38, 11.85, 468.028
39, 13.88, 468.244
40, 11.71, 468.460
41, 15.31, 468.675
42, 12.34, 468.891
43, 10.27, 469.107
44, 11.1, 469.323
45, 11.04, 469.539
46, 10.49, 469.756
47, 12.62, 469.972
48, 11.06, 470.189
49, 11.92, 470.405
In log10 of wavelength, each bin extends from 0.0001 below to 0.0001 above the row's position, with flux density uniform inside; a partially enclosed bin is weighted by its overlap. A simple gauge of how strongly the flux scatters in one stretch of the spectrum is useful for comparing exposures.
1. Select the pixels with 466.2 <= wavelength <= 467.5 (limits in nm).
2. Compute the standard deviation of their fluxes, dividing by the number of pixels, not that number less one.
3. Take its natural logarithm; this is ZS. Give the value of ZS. 0.74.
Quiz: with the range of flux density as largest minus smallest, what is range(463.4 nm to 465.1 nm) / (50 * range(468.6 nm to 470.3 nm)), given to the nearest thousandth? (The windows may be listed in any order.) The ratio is 0.023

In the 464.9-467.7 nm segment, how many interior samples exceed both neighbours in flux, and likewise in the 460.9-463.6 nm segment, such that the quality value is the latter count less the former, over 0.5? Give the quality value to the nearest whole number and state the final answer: 2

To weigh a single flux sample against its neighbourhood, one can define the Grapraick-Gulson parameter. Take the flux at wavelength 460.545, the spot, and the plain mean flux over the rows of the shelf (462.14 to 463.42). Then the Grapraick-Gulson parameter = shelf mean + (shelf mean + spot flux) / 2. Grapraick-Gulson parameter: 26.6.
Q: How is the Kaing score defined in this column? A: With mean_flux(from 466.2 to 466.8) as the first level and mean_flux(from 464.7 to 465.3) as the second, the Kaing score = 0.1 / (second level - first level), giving -0.04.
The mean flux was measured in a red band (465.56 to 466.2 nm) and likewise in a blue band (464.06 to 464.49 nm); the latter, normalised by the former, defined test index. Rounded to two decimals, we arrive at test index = 0.99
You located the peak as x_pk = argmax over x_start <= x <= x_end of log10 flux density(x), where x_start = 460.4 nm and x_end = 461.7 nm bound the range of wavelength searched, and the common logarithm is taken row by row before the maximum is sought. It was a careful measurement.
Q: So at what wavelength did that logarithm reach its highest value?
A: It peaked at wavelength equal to 461.182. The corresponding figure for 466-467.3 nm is 467.167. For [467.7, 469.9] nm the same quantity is 467.813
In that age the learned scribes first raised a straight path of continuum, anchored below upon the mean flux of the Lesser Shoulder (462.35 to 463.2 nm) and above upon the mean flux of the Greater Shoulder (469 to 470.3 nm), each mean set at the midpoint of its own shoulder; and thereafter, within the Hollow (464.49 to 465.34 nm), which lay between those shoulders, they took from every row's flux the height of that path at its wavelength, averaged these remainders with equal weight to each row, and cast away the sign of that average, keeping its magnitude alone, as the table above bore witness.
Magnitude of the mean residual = 1.8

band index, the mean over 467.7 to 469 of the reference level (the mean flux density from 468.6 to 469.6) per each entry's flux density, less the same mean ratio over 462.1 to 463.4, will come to -0.03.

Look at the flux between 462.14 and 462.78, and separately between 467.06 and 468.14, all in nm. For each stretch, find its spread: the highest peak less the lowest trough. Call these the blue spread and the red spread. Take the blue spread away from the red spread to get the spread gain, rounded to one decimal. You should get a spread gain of 2.3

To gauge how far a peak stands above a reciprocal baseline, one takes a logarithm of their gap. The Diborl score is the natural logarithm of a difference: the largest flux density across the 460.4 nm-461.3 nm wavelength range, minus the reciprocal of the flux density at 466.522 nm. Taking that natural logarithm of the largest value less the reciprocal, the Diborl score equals 2.65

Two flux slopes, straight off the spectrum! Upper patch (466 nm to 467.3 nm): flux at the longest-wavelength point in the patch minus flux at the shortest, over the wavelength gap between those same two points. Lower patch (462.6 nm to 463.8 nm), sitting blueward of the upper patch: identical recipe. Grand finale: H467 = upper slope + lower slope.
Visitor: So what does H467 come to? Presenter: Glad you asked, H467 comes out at 3.8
